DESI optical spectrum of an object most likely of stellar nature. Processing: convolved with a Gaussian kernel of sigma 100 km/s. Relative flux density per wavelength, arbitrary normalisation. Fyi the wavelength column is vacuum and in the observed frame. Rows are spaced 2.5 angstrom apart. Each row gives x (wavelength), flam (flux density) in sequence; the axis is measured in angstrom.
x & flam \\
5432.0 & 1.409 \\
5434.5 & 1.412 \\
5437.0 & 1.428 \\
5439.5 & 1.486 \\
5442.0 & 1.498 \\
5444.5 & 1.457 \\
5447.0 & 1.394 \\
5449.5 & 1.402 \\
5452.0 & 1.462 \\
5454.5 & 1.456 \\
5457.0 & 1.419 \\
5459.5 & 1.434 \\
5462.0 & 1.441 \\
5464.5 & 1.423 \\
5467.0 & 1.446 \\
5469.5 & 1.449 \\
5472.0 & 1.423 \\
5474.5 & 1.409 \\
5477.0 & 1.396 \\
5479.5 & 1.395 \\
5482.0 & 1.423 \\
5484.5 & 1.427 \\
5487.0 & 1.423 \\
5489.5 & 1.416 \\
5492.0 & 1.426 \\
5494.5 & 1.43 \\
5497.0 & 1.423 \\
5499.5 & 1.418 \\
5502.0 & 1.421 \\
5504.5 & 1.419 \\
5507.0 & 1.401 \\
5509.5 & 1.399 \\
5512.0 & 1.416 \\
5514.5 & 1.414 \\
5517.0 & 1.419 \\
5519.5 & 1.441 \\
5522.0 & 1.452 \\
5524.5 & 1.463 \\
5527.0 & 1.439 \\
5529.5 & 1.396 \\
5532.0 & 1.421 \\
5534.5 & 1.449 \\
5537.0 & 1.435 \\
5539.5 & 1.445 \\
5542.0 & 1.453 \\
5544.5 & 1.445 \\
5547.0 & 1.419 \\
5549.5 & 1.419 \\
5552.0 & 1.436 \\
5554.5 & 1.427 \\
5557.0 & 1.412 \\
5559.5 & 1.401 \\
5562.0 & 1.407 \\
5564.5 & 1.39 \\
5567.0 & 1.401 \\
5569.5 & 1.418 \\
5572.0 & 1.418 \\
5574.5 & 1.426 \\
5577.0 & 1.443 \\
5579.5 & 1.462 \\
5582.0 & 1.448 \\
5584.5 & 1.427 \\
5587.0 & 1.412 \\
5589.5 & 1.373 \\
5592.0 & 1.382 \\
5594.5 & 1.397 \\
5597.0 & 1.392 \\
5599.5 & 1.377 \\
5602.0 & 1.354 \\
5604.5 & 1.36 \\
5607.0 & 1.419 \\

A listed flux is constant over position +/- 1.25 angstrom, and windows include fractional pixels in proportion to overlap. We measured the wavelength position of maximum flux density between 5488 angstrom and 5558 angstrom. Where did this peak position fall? 5524.5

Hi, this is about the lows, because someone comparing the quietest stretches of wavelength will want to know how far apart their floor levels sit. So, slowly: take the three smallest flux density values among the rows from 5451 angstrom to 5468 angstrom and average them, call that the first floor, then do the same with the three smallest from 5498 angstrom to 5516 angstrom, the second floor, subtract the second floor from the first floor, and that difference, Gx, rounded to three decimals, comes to 0.021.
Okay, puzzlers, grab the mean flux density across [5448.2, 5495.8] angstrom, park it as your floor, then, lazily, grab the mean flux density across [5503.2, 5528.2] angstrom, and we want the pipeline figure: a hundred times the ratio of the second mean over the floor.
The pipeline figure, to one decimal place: 100.0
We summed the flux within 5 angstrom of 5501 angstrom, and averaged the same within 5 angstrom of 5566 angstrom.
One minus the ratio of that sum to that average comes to -3.046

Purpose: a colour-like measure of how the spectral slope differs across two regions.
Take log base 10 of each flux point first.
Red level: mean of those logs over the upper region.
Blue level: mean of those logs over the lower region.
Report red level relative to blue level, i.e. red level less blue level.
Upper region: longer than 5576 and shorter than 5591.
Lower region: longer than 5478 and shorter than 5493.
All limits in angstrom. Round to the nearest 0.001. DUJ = 0.003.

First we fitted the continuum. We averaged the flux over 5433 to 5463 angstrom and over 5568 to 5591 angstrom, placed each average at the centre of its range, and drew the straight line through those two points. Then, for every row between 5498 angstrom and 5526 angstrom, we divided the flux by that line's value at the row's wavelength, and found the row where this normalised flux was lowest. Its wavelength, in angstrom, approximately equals 5509.5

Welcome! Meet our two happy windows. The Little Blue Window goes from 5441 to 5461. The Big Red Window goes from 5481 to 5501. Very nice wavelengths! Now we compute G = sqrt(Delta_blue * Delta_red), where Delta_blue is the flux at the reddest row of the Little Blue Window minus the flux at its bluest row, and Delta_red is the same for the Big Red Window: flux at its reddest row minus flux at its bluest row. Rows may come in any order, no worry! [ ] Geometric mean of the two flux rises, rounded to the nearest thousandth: 0.018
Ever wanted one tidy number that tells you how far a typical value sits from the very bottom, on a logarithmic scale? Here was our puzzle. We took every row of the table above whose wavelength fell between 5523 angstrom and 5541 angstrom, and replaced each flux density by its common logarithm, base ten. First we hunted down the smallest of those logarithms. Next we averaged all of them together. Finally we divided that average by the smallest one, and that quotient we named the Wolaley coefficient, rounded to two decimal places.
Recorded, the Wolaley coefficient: 1.08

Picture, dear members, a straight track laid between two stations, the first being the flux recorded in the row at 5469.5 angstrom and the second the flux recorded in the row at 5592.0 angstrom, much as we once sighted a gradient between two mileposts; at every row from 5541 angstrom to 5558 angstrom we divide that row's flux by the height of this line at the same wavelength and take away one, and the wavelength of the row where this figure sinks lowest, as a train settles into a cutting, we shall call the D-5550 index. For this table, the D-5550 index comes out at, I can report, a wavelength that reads 5557.0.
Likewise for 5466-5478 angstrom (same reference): 5477.0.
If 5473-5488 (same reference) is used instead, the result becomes 5477.0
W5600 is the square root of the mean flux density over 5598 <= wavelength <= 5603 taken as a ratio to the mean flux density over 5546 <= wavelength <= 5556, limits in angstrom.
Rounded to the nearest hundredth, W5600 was 0.98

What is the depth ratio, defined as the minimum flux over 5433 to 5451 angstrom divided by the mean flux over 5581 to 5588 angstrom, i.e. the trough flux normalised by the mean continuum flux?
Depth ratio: 0.98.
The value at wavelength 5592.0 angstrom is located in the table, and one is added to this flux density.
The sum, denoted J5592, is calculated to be 2.38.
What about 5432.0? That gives 2.41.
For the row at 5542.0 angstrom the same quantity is 2.45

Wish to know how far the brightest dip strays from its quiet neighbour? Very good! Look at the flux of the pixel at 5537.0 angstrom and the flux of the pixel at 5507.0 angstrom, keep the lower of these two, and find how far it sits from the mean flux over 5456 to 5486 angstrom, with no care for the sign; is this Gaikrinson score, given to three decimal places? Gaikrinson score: 0.023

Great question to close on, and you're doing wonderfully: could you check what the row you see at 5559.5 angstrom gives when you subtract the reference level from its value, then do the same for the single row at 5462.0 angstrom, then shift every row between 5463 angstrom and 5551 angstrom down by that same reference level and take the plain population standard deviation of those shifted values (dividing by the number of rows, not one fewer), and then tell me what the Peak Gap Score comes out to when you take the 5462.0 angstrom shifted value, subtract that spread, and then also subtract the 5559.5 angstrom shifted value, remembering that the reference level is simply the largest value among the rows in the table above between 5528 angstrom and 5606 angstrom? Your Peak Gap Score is 0.02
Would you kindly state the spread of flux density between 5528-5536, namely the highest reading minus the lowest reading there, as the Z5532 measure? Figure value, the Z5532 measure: 0.053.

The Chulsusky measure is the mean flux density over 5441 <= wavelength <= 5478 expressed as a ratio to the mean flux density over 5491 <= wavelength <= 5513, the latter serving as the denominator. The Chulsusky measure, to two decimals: 1.01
